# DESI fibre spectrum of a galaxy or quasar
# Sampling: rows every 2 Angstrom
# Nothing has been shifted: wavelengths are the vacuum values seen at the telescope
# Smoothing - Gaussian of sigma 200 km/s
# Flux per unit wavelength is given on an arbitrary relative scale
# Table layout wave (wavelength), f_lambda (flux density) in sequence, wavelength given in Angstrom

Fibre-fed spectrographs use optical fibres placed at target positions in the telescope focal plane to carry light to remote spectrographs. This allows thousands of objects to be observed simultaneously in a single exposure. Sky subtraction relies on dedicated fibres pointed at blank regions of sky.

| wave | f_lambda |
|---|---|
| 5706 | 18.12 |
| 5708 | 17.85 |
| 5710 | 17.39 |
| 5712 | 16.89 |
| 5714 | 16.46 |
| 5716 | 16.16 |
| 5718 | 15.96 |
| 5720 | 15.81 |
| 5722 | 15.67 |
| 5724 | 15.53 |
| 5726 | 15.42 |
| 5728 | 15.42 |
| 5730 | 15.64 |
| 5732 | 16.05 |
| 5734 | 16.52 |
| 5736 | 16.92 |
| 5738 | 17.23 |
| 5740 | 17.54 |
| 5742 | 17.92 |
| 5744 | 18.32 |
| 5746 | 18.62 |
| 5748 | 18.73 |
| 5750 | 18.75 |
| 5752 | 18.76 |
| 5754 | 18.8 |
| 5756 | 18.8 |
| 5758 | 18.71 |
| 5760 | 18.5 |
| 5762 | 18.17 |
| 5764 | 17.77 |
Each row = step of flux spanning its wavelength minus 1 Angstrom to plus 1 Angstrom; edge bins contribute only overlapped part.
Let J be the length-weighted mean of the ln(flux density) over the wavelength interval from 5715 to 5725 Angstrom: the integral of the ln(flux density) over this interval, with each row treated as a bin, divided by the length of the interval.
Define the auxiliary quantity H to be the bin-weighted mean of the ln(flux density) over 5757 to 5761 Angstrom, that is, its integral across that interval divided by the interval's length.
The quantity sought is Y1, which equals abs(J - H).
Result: 0.16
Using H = 2.92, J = 2.76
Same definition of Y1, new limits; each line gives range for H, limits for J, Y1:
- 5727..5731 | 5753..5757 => 0.19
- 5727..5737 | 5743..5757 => 0.15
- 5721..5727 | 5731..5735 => 0.05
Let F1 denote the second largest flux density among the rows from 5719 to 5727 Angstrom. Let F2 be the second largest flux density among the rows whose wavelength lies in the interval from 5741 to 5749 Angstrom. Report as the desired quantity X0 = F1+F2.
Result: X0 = 34.3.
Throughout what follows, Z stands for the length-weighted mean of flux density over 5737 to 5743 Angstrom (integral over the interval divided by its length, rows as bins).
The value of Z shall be 18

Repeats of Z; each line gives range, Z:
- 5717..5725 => 16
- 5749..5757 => 19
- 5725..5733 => 16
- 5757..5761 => 19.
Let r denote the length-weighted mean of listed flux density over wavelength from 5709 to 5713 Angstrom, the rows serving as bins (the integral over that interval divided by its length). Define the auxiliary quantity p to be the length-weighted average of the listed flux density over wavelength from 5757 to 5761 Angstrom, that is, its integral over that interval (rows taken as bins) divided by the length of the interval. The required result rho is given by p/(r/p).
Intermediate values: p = 18.6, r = 17.1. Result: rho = 20.2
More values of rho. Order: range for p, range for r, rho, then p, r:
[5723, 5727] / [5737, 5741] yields 13.8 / 15.5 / 17.4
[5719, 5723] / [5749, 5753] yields 13.2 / 15.7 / 18.8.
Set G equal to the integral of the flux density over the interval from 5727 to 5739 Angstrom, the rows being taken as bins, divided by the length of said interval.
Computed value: 16.3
